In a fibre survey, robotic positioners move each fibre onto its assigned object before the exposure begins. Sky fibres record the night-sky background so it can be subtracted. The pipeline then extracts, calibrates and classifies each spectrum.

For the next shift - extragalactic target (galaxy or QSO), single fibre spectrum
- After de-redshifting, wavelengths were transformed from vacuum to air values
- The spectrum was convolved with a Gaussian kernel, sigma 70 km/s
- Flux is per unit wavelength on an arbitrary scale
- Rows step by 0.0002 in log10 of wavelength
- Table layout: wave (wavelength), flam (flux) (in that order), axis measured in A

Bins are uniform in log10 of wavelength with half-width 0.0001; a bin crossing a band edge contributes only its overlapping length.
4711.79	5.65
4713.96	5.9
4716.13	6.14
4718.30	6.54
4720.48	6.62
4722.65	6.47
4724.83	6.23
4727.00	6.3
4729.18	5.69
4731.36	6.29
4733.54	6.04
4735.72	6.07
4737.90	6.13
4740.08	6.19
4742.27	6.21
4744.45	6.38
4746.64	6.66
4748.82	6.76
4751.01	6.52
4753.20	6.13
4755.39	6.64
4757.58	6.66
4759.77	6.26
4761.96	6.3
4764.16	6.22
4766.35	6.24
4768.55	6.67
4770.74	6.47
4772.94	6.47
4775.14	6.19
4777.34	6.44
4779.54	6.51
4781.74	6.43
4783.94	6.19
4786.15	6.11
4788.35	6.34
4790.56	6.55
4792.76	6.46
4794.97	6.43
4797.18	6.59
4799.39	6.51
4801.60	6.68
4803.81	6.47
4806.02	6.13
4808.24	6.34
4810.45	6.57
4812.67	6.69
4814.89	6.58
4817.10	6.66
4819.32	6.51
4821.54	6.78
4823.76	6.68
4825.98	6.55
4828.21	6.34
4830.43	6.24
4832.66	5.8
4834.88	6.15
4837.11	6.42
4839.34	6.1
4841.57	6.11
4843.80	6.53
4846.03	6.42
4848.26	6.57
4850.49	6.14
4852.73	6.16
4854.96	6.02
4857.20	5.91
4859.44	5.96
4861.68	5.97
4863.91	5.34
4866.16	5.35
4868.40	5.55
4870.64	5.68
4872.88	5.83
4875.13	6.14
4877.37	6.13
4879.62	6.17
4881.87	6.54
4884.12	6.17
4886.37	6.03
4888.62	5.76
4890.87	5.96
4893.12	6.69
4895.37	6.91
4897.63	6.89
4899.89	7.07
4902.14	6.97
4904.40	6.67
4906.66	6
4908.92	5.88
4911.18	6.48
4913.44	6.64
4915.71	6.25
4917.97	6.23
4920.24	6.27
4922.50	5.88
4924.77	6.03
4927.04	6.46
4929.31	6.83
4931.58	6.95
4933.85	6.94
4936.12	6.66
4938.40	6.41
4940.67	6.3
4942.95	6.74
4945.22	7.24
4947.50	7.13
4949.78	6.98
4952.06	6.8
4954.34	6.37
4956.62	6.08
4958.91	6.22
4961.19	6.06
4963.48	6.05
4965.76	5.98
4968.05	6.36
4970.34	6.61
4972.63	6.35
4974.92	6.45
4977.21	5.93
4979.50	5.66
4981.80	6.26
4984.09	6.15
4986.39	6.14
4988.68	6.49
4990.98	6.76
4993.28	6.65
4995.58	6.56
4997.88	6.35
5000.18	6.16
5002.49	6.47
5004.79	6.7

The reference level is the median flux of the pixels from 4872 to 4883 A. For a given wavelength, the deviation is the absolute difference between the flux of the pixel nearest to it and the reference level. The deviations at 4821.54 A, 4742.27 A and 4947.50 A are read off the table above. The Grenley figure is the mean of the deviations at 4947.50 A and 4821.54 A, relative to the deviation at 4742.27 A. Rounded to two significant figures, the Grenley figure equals 12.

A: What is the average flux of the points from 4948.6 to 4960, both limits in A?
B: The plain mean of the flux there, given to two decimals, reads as 6.49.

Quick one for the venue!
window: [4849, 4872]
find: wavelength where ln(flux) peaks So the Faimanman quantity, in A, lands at 4852.73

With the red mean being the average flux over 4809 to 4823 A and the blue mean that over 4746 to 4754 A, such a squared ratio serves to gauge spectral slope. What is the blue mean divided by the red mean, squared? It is 0.97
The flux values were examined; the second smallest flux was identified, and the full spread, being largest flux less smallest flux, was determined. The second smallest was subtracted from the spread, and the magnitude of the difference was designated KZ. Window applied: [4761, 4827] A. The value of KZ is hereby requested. 5.5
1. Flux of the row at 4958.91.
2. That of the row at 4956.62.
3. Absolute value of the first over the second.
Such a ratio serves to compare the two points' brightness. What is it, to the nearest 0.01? 1.02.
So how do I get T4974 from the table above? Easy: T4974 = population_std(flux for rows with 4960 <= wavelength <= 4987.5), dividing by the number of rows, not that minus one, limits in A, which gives 0.25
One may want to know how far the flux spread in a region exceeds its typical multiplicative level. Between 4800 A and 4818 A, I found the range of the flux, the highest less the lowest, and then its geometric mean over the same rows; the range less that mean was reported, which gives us -6.0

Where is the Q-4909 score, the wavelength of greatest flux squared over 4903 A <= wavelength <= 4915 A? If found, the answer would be 4904.40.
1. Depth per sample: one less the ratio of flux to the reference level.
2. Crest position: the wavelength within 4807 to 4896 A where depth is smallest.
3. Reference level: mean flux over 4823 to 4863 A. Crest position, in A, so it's 4895.37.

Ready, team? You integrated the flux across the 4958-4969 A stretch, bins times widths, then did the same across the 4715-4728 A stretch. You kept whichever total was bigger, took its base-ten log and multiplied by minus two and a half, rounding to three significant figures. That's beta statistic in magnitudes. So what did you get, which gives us -4.80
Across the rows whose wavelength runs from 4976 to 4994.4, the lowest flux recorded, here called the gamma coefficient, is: 5.66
